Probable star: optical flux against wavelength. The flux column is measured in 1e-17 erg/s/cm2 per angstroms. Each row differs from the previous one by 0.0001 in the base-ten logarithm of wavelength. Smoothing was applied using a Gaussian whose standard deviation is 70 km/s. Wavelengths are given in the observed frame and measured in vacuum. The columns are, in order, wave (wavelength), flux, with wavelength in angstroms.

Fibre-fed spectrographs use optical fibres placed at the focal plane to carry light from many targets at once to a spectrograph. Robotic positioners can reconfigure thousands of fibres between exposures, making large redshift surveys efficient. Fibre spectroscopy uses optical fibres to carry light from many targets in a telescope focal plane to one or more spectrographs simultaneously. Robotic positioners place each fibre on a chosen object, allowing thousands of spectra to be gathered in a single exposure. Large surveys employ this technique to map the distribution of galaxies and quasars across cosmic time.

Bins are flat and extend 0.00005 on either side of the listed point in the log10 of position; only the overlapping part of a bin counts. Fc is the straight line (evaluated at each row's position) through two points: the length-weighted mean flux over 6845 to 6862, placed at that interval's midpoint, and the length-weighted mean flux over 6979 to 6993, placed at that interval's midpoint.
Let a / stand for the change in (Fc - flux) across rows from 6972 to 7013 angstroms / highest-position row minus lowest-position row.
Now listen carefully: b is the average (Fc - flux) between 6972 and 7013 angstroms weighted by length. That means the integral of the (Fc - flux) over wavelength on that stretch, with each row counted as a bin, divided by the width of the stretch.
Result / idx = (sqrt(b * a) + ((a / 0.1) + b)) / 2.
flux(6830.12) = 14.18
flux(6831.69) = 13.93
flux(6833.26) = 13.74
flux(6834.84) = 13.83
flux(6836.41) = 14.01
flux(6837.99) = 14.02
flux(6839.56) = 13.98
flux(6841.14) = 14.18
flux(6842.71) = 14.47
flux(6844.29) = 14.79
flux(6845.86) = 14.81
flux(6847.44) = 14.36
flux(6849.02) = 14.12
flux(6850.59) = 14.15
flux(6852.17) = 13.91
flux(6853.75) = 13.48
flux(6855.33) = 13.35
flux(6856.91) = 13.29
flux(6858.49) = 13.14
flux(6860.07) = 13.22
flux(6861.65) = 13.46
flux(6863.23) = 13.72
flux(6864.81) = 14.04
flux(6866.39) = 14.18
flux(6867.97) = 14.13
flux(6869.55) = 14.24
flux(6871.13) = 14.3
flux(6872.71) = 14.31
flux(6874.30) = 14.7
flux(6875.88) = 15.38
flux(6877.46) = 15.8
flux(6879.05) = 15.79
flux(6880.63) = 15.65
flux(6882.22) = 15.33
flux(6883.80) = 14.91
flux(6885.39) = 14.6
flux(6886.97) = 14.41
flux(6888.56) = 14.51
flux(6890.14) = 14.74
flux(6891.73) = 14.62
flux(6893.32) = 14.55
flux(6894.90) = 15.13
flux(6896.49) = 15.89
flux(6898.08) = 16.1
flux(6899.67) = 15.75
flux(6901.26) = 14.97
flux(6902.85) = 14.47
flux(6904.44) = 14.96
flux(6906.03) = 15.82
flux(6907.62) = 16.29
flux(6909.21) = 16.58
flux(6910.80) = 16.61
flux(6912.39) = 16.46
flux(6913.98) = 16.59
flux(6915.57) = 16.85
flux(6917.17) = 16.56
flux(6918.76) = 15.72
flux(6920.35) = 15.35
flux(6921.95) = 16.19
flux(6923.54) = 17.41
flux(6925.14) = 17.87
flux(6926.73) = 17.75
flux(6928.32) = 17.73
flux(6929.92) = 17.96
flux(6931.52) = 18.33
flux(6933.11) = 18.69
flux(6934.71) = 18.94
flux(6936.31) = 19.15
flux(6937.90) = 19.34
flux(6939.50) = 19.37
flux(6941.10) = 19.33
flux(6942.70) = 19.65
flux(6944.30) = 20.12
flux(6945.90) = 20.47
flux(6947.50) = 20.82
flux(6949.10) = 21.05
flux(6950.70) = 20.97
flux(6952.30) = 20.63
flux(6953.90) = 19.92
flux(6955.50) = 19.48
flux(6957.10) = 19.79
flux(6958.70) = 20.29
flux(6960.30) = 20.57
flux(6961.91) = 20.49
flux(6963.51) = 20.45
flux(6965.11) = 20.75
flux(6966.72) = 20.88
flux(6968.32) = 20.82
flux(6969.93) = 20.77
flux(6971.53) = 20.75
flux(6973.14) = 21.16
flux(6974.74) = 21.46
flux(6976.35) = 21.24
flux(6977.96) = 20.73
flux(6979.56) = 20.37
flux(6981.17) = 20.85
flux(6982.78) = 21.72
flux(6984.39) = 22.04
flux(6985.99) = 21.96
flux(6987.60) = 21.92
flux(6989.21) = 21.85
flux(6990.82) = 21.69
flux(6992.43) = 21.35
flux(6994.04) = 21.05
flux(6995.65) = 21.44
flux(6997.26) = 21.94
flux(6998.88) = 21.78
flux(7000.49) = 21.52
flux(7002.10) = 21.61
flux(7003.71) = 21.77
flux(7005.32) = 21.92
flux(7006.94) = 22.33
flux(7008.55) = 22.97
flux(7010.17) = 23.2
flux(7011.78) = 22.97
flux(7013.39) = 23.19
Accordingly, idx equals 2.6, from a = 0.5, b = 0.2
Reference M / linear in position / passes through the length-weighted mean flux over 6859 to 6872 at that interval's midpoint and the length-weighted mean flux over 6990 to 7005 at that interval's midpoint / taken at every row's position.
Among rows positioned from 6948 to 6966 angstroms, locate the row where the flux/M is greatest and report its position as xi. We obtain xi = 6949.10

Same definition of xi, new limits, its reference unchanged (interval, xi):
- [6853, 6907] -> 6877.46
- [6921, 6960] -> 6949.10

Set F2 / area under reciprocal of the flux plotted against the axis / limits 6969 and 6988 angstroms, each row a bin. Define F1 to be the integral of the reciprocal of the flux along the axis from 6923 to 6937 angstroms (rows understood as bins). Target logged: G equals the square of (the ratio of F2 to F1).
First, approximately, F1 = 0.77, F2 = 0.9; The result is 1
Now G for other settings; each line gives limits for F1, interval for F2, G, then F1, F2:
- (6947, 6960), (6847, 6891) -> 23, 0.64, 3.1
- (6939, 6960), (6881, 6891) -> 0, 1.04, 0.7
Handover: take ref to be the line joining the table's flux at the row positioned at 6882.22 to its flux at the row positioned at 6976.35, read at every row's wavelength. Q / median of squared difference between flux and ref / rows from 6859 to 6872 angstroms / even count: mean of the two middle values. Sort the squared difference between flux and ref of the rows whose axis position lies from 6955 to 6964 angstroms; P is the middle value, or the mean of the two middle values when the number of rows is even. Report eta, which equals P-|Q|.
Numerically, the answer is -0.1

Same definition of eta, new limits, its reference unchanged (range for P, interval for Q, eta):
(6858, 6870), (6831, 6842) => -2.0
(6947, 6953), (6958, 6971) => 1.8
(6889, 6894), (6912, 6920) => 1.1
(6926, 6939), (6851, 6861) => -0.1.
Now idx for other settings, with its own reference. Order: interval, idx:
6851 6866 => 3.6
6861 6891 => 2.4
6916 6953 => -9.8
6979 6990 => -4.5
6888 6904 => 5.5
